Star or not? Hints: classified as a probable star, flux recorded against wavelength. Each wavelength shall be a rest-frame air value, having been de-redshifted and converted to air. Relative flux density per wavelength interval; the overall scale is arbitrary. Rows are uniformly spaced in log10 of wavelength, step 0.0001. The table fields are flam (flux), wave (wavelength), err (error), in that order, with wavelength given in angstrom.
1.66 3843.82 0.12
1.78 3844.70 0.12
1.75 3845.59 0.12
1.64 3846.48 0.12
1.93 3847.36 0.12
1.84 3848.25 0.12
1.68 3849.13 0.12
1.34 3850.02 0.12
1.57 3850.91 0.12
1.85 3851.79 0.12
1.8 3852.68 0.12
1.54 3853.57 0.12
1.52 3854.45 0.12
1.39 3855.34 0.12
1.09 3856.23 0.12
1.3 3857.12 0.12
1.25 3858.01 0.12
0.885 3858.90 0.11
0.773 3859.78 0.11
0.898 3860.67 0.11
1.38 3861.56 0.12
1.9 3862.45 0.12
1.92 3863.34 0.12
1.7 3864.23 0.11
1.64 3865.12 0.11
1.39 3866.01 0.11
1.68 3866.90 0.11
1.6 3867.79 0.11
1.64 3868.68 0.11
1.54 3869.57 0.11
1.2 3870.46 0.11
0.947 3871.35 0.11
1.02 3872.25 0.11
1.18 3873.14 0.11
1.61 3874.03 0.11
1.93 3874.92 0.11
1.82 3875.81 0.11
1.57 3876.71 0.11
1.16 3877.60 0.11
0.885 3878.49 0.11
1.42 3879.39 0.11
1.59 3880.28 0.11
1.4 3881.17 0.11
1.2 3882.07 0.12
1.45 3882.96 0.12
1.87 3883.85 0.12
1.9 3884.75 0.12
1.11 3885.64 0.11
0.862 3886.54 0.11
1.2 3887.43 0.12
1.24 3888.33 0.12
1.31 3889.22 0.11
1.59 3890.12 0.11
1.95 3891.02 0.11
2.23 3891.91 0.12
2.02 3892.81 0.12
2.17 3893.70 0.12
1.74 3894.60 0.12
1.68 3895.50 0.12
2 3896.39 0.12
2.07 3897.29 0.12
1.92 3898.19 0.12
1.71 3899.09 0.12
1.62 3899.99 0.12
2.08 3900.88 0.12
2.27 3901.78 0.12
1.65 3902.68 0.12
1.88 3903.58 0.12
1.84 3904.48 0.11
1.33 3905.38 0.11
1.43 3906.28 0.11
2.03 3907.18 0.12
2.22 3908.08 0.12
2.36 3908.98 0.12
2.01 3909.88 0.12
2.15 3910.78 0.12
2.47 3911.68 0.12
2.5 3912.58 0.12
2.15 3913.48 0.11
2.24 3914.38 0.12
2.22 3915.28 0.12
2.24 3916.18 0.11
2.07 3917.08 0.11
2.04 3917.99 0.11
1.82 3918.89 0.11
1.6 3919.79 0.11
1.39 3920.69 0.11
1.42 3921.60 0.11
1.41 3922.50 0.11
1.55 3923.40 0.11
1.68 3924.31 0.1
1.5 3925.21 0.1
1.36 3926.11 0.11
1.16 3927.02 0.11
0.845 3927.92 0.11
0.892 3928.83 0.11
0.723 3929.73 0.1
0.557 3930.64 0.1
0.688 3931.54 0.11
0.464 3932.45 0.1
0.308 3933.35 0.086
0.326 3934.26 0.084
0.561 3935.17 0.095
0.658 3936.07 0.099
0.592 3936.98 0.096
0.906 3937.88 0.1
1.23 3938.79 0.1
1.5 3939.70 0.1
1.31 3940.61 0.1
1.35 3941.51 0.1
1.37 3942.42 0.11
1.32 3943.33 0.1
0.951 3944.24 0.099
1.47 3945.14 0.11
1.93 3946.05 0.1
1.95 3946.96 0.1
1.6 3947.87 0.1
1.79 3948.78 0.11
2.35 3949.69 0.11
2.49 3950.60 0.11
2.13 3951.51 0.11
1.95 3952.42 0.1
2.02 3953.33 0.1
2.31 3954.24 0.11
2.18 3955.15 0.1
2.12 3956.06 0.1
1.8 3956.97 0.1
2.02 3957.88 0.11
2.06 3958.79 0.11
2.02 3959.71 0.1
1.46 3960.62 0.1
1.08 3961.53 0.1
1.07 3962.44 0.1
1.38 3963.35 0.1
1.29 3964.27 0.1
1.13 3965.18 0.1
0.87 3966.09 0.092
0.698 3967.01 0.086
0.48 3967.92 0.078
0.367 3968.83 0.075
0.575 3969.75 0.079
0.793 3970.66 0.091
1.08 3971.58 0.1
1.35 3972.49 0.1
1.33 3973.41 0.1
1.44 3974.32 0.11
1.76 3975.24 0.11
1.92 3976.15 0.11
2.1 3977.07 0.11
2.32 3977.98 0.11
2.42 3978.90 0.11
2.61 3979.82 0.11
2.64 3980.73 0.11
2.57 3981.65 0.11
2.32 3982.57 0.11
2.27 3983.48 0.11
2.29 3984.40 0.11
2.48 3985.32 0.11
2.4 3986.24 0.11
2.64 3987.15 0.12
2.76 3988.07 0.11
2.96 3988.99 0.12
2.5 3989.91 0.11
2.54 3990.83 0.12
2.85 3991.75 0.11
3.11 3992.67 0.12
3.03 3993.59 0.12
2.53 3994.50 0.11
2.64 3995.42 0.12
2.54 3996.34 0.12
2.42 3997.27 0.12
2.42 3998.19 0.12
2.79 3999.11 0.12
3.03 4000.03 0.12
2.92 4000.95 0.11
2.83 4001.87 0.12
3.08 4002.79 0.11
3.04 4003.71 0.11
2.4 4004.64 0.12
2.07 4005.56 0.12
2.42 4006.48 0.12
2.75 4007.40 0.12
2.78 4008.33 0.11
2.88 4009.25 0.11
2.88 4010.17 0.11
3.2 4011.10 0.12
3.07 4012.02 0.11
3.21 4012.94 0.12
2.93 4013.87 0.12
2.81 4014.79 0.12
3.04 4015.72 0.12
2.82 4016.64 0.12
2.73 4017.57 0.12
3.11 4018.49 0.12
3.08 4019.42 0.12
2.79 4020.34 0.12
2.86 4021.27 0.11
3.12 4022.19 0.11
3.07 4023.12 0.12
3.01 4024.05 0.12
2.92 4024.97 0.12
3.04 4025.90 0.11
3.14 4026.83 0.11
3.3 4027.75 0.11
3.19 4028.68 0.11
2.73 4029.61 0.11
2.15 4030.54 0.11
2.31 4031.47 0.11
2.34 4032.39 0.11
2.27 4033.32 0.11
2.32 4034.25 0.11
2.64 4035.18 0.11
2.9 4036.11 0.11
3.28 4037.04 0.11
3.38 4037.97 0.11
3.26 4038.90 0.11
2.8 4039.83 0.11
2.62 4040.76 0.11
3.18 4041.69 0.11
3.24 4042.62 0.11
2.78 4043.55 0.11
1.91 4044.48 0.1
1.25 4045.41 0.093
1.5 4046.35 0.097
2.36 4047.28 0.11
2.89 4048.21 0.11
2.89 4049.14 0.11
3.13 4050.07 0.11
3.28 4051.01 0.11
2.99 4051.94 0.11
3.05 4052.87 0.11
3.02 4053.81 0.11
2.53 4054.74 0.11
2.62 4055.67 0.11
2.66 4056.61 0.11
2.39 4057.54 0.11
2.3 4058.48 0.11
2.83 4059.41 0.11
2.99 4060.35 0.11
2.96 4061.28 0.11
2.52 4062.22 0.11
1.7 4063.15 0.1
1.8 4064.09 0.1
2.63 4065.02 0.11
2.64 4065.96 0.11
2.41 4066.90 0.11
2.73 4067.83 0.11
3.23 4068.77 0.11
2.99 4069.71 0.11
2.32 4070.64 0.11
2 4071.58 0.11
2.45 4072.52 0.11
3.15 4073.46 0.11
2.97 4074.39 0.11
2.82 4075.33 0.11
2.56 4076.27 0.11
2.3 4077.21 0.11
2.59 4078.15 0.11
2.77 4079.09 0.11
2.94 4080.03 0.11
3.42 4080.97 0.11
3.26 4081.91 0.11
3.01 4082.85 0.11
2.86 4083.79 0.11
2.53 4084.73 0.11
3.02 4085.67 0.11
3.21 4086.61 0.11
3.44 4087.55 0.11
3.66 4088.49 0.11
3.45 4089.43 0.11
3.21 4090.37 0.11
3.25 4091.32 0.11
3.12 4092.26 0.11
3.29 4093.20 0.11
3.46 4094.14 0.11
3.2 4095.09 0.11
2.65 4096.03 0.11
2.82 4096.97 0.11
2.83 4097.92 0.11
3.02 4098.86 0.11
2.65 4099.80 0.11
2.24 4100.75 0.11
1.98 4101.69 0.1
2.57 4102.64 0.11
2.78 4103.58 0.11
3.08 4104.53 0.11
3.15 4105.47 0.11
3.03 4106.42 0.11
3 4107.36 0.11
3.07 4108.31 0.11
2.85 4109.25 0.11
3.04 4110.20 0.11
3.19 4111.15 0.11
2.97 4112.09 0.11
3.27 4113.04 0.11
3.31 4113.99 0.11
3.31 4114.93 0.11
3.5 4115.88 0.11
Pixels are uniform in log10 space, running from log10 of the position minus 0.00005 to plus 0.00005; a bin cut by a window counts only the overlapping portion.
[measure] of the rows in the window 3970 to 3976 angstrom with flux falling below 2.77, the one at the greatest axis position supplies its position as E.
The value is 3975.24 angstrom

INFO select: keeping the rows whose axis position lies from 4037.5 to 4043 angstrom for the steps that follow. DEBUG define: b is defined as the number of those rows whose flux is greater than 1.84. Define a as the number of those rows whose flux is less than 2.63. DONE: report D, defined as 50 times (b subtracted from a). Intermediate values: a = 1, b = 6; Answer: -250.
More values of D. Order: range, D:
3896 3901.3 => 100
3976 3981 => -50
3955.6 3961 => 100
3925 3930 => 300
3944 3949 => 200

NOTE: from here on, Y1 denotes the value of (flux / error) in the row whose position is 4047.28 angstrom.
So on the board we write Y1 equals 21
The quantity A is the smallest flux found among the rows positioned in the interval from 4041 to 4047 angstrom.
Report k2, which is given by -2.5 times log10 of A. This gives -0.24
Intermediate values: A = 1.25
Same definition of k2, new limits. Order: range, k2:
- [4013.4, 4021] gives -1.09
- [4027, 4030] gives -1.09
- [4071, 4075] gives -0.75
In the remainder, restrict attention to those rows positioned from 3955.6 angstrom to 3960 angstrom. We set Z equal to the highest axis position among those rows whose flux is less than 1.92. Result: 3956.97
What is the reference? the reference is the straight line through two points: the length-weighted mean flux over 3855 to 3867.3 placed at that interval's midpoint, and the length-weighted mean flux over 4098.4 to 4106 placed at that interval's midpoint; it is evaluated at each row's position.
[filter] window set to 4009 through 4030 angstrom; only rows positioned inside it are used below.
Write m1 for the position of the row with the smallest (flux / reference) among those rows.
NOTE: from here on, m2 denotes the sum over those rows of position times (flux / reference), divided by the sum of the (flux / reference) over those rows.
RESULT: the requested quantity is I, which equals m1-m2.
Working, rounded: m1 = 4029.61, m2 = 4019.4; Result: 10.2 angstrom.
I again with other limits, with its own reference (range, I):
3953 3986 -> -1.2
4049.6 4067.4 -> 5.2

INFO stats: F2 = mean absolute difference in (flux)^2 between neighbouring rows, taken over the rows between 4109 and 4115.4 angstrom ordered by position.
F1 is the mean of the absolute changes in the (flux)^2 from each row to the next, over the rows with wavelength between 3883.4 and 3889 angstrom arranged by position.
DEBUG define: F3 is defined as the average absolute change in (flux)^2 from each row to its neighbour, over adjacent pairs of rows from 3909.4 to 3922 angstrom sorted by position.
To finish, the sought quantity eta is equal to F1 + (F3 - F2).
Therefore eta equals 0.4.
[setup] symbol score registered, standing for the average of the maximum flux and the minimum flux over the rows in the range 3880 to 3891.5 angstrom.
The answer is 1.4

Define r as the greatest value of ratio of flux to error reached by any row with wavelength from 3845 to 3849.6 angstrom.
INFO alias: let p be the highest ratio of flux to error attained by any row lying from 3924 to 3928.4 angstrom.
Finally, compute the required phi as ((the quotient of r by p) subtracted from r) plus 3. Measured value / 18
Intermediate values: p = 17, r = 16.1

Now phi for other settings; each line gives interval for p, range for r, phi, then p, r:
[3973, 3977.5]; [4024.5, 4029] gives 31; 19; 30.0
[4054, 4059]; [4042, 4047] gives 31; 24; 29.5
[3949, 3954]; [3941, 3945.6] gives 16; 23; 13.5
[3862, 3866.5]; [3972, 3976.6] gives 19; 16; 17.5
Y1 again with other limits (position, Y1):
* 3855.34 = 12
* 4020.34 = 23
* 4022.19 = 28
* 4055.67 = 24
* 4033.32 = 21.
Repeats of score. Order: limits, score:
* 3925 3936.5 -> 0.9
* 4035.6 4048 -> 2.3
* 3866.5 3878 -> 1.4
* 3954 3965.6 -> 1.7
